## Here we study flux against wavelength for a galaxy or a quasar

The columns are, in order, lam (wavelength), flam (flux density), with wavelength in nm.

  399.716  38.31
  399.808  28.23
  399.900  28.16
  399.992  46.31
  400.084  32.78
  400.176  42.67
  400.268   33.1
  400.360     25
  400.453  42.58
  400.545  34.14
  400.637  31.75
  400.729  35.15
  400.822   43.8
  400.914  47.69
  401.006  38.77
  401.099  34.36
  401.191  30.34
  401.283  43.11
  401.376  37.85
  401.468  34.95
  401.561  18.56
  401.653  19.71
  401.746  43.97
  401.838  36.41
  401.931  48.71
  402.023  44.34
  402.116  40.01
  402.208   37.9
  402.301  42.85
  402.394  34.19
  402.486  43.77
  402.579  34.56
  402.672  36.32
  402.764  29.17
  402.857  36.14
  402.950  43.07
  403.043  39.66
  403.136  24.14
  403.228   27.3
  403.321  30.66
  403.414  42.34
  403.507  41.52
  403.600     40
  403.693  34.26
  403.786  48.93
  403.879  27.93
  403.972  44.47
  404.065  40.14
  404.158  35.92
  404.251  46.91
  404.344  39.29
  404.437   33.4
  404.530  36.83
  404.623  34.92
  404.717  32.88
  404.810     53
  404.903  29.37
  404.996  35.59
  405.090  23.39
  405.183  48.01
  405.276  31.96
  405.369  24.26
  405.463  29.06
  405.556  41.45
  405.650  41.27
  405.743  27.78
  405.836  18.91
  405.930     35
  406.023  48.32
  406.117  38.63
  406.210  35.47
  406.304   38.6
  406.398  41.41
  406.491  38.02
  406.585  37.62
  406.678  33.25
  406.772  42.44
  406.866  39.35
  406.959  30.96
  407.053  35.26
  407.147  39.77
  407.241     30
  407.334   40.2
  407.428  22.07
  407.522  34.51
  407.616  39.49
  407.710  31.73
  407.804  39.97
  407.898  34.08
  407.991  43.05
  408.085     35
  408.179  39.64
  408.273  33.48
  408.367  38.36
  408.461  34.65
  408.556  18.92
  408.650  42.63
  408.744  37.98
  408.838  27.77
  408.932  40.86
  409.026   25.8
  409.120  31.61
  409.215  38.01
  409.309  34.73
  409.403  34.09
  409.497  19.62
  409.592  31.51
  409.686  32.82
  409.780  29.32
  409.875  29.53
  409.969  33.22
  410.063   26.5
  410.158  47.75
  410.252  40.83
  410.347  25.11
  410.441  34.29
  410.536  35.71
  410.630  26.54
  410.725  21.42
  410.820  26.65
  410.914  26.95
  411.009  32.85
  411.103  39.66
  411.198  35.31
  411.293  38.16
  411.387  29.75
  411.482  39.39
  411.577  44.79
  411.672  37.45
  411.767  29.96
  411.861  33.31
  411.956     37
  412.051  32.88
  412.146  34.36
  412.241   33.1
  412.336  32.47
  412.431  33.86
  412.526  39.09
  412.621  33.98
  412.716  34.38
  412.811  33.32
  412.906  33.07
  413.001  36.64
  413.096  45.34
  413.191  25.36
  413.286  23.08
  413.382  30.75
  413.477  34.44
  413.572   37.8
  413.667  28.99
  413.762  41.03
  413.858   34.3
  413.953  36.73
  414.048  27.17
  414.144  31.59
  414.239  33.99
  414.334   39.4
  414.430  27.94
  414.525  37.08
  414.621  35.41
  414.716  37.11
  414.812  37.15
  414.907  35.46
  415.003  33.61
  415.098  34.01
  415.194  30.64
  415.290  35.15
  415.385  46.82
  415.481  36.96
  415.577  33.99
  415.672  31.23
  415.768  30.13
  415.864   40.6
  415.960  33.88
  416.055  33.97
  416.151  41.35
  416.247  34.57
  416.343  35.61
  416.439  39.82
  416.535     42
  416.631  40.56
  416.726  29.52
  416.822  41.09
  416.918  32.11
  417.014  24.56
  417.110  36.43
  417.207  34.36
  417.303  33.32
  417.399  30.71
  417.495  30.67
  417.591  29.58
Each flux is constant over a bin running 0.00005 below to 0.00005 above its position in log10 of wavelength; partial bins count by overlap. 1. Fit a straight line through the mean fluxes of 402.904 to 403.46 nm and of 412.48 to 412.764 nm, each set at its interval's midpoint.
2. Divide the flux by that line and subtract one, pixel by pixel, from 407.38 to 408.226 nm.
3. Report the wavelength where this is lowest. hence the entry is 407.428 nm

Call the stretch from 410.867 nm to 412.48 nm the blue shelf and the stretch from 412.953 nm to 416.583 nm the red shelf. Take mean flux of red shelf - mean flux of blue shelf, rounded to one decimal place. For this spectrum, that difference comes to 0.2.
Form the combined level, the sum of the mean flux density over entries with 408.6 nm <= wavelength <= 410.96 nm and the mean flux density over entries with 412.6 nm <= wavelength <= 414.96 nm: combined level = 66.1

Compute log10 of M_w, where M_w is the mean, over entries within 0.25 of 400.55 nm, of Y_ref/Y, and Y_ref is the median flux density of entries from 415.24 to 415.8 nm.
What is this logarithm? 0.02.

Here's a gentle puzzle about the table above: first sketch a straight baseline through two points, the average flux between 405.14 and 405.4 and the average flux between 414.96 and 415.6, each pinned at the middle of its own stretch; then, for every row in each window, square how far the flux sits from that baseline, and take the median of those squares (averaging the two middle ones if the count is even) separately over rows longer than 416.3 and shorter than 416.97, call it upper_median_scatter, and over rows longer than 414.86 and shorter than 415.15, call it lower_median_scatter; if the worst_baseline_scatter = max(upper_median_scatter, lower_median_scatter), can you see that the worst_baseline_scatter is 20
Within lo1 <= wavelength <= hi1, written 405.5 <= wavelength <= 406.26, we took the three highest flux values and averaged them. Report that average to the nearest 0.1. 43.7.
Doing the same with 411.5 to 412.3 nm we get 39.7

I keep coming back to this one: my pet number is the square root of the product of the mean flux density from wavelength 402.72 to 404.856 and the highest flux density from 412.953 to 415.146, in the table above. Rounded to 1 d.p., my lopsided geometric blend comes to 41.2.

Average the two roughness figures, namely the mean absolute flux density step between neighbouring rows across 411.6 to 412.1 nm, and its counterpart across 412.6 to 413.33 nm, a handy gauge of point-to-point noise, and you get 4.9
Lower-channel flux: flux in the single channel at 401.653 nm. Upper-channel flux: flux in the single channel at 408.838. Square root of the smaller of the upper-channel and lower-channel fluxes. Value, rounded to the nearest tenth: 4.4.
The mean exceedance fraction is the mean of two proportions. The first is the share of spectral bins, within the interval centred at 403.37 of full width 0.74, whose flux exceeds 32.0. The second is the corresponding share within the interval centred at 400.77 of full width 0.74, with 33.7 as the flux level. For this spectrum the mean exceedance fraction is 0.75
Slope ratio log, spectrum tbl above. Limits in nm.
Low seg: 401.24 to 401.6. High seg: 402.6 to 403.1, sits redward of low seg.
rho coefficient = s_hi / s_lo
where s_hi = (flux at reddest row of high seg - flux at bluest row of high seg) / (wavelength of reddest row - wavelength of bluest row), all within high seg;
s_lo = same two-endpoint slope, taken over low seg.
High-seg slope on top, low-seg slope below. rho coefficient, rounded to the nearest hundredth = -0.10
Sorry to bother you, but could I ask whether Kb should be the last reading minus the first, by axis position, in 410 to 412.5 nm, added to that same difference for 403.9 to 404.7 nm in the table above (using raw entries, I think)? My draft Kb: -2.2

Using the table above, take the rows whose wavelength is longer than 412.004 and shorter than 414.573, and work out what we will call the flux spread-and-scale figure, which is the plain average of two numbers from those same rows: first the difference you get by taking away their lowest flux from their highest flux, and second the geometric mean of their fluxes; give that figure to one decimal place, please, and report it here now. 27.9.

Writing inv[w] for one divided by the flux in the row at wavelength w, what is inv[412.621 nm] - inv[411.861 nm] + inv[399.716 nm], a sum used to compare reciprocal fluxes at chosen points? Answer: 0.026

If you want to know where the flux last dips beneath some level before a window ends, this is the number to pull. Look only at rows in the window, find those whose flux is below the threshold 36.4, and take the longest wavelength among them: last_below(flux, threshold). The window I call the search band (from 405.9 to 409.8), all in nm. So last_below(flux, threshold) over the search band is 409.780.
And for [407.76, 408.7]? 408.556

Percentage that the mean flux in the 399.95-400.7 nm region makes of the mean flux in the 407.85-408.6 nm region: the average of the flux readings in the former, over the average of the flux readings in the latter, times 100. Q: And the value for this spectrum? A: 104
